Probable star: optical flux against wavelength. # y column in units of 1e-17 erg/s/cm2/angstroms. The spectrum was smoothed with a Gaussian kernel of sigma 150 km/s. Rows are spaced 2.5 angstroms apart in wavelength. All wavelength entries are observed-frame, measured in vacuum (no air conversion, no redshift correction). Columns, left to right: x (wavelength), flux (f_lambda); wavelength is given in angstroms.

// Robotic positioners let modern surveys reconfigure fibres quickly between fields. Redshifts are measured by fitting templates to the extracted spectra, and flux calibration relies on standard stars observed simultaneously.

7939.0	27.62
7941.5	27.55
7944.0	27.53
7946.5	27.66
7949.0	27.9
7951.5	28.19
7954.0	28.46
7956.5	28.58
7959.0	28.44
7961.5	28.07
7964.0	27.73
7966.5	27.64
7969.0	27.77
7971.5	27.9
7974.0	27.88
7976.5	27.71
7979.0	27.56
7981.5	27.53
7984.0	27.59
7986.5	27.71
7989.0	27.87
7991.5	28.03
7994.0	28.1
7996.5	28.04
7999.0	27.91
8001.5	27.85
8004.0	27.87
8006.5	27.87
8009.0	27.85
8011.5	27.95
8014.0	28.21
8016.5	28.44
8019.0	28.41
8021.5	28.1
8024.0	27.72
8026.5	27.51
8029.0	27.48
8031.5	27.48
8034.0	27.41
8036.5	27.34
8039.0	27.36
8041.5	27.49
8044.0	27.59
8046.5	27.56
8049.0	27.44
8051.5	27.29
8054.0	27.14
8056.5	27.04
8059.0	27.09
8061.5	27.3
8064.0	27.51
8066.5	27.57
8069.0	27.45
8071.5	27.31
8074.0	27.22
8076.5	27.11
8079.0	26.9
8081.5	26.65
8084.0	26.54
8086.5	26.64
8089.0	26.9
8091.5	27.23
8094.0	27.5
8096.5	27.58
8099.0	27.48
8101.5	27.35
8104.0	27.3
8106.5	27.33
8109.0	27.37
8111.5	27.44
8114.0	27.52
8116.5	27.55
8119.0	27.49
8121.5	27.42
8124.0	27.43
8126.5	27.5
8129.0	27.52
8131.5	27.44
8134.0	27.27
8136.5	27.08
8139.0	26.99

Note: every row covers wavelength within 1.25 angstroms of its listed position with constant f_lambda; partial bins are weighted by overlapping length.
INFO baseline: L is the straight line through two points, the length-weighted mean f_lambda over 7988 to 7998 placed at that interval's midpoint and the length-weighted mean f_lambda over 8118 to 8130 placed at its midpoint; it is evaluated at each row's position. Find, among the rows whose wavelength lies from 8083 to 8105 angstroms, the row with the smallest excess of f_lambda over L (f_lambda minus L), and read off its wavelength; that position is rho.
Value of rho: 8084.0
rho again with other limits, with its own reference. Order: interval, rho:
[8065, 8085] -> 8084.0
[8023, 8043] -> 8036.5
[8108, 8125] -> 8109.0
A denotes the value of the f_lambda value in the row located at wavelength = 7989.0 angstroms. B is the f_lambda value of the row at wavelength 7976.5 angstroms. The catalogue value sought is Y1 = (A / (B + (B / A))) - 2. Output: -1.029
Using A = 27.87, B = 27.71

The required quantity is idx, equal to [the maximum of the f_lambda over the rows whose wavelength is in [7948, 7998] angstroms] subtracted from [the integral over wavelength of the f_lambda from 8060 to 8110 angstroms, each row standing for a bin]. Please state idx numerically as 1332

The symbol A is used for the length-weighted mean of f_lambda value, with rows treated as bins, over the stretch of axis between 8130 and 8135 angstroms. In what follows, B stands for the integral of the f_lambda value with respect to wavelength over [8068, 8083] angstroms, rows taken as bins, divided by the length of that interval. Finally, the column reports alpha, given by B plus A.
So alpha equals 54.5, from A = 27.4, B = 27.1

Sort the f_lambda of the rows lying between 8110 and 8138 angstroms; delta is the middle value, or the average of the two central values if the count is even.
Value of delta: 27.4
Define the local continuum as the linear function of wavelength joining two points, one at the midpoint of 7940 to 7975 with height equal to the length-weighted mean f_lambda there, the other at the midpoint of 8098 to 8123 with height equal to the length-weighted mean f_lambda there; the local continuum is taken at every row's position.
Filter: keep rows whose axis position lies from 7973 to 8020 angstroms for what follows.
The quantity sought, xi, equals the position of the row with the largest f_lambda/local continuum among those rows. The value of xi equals 8016.5 angstroms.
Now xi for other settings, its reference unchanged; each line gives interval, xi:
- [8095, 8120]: 8116.5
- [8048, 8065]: 8064.0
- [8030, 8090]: 8066.5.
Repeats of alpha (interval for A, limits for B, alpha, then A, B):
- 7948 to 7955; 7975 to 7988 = 55.8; 28.2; 27.6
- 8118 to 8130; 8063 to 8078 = 54.8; 27.5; 27.4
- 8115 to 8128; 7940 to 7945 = 55.0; 27.5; 27.5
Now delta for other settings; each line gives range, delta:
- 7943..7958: 28.0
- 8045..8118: 27.3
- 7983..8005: 27.9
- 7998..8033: 27.9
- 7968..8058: 27.7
